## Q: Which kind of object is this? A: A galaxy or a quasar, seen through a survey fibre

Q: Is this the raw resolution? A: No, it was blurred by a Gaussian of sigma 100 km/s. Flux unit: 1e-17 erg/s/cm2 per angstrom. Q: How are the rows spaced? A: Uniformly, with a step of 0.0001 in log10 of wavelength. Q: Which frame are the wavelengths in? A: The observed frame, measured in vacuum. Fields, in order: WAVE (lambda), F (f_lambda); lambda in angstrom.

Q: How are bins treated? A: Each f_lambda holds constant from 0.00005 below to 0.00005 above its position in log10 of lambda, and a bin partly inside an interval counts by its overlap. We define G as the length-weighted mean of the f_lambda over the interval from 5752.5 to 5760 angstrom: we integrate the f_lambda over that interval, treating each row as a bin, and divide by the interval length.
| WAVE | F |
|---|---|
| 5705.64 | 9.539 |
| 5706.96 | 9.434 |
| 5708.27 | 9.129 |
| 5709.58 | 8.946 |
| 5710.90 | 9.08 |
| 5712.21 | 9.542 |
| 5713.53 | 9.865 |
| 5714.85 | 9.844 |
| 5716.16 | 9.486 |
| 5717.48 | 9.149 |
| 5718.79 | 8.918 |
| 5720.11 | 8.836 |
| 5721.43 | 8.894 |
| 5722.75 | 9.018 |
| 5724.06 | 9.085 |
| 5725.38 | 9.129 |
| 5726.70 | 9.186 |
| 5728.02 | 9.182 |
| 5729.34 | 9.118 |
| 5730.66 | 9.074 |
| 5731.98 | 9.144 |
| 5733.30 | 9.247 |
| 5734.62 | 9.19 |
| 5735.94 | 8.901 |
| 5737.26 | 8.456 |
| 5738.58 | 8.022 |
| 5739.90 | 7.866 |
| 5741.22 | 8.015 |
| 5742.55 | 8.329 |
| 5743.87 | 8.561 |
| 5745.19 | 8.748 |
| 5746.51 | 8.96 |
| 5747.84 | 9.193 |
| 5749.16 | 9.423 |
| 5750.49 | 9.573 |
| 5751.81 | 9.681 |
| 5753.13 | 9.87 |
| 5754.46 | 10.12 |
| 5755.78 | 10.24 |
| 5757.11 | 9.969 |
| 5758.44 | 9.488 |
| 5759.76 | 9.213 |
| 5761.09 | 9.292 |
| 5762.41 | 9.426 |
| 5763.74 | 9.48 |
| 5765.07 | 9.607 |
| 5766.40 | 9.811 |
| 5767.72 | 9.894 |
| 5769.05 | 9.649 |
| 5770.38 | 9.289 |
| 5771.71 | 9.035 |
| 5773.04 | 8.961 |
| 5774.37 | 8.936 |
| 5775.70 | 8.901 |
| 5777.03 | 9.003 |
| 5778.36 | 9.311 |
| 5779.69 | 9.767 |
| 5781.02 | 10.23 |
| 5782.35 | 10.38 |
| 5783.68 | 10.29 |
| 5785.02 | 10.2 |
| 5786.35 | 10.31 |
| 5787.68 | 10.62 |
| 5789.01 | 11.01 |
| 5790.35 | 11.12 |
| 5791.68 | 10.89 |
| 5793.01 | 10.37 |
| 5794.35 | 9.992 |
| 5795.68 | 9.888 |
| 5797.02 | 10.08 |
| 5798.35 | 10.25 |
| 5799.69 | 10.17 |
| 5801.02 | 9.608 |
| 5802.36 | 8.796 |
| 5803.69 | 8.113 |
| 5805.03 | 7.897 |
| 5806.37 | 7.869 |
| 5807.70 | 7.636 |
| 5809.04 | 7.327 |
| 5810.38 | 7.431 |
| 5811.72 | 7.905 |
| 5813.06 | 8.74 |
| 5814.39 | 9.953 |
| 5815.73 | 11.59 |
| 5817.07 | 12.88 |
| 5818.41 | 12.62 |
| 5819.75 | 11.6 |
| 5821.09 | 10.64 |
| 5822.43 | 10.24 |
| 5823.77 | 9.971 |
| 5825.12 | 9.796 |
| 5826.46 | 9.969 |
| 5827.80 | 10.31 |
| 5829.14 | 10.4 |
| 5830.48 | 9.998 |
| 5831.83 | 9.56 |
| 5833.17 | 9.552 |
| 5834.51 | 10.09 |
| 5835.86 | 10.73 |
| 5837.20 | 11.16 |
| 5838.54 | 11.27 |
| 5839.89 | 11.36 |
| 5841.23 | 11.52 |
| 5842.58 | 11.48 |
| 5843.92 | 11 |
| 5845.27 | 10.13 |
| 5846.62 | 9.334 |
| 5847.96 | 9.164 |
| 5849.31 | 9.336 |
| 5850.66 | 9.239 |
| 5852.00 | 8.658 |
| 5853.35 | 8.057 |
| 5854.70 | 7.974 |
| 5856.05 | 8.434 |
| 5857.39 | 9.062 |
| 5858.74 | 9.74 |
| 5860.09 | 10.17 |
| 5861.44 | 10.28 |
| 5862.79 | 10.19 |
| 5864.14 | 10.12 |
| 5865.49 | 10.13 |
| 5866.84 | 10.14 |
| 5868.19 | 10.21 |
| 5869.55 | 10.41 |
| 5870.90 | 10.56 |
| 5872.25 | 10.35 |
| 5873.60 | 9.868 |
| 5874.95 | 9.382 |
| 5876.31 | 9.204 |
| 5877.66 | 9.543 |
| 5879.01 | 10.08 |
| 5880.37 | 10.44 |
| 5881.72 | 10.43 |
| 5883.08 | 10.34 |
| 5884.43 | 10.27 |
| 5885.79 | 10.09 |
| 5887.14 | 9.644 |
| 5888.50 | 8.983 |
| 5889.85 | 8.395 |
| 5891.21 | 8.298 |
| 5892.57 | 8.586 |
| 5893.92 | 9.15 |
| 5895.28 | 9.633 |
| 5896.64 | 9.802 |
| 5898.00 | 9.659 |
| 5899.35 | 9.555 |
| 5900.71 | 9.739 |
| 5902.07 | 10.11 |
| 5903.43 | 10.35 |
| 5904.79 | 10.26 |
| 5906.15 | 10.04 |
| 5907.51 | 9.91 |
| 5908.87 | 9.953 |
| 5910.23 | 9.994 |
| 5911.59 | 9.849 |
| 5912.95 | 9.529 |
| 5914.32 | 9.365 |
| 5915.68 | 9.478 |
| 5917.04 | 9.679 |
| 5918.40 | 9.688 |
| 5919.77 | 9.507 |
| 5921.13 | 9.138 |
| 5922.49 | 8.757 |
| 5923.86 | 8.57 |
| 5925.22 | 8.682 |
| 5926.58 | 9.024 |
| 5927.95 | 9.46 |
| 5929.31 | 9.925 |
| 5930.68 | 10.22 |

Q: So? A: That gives 9.8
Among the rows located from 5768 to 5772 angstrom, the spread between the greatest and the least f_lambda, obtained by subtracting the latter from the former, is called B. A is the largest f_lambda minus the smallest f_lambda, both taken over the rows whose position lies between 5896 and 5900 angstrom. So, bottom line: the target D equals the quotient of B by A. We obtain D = 2.5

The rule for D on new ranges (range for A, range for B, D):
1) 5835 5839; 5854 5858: 2.0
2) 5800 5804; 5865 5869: 0.1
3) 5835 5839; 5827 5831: 0.7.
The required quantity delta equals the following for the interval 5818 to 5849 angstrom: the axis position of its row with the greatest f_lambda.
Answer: 5818.41 angstrom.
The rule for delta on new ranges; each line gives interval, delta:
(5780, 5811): 5790.35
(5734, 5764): 5755.78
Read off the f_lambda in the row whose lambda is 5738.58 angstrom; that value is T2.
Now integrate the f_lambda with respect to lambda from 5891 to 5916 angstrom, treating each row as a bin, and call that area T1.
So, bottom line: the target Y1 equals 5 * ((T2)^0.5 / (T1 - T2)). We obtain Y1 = 0.0606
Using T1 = 242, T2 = 8.022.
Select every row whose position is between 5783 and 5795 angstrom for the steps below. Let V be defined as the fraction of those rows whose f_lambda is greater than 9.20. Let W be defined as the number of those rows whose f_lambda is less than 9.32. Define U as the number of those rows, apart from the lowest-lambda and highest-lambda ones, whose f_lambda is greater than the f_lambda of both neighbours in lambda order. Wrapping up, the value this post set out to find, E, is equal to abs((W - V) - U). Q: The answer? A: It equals 2.0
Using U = 1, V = 1.0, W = 0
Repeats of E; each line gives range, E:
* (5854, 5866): 1.3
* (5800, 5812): 7.9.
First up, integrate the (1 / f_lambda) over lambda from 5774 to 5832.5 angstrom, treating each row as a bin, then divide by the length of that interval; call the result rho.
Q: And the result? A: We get 0.103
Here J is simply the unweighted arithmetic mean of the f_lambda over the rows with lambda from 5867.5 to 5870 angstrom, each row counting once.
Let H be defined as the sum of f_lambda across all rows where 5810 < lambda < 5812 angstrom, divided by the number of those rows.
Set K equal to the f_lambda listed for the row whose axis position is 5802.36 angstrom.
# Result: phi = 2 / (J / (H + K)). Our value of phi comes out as 3.2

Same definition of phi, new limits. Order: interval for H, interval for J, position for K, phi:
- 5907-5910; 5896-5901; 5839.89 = 4.4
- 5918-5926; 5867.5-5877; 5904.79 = 3.9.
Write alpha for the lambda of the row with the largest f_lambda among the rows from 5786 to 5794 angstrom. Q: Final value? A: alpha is 5790.35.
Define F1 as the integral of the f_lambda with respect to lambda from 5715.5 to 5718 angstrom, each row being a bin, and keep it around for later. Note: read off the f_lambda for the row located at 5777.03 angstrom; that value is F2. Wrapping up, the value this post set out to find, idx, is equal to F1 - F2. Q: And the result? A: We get 14.3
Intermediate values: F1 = 23.3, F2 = 9.003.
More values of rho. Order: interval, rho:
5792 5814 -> 0.114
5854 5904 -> 0.104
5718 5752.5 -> 0.112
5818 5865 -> 0.100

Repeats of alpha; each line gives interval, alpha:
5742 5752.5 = 5751.81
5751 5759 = 5755.78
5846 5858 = 5849.31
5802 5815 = 5814.39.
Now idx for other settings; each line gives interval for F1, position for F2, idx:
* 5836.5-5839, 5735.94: 19.2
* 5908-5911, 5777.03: 20.9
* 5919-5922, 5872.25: 17.5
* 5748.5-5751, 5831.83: 14.1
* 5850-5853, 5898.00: 16.9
